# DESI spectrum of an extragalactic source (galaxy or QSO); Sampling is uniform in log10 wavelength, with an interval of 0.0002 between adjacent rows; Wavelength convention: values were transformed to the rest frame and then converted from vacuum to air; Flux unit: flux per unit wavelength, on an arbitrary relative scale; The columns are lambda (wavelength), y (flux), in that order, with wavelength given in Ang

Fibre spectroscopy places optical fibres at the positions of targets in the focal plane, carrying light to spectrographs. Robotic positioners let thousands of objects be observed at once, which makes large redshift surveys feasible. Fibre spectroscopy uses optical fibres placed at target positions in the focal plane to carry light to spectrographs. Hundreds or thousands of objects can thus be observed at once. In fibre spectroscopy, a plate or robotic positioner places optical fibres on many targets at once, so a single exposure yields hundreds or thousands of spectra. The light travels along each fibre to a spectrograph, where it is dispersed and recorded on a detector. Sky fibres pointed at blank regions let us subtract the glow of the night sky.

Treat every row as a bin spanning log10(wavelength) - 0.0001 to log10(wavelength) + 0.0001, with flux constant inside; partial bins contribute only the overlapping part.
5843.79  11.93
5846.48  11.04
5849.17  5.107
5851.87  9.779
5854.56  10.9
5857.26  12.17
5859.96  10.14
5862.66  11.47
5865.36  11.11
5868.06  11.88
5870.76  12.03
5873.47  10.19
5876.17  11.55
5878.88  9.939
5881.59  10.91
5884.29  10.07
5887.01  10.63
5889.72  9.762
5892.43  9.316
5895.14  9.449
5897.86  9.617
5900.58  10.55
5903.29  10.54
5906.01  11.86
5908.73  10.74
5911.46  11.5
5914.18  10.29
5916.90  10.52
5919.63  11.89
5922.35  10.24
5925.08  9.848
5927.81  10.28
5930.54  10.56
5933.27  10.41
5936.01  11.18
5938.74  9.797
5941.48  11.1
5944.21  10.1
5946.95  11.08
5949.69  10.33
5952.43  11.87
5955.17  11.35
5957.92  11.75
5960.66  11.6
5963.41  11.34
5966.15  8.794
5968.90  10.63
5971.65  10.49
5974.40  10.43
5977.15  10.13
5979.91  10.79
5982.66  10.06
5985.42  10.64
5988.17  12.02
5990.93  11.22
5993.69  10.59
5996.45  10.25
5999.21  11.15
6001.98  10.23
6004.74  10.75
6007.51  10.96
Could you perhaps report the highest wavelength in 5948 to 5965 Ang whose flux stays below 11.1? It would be 5949.69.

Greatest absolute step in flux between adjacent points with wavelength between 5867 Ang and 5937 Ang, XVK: 1.84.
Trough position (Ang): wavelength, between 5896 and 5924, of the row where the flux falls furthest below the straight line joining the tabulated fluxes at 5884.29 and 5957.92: 5897.86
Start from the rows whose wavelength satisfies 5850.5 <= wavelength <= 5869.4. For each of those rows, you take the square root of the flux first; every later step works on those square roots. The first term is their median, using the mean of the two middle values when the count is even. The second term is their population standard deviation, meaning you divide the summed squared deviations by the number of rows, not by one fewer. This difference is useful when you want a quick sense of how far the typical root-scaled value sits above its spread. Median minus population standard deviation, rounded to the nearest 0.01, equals 3.21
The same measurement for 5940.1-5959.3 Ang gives 3.24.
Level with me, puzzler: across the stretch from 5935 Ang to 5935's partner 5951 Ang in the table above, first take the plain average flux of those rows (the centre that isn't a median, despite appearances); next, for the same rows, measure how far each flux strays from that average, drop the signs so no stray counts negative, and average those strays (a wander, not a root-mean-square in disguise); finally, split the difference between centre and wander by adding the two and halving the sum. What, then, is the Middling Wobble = 5.6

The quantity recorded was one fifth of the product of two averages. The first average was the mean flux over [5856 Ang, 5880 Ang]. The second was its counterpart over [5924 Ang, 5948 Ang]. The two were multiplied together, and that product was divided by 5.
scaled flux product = 23.4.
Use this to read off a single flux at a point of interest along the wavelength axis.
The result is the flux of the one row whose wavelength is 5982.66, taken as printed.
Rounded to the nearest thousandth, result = 10.060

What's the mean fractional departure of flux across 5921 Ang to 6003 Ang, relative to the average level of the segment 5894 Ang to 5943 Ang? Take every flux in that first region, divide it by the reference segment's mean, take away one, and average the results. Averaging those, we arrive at 0.009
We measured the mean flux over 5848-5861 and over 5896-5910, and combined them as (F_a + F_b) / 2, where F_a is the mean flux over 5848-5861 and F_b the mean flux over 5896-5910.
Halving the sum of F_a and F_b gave 10.1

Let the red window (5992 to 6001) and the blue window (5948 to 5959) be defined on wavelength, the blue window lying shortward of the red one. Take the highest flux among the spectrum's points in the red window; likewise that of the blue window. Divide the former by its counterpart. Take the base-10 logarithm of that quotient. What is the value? -0.027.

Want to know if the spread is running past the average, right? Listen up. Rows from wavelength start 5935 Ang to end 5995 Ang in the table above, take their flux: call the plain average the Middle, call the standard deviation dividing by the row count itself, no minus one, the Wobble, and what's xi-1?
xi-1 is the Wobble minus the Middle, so -10.04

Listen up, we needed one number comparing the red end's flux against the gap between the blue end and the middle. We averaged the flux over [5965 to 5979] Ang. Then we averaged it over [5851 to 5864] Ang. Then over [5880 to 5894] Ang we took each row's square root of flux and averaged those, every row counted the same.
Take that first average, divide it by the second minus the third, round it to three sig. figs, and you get 1.31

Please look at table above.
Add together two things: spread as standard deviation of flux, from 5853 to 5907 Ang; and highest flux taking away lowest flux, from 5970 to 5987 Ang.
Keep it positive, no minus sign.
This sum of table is 1.6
